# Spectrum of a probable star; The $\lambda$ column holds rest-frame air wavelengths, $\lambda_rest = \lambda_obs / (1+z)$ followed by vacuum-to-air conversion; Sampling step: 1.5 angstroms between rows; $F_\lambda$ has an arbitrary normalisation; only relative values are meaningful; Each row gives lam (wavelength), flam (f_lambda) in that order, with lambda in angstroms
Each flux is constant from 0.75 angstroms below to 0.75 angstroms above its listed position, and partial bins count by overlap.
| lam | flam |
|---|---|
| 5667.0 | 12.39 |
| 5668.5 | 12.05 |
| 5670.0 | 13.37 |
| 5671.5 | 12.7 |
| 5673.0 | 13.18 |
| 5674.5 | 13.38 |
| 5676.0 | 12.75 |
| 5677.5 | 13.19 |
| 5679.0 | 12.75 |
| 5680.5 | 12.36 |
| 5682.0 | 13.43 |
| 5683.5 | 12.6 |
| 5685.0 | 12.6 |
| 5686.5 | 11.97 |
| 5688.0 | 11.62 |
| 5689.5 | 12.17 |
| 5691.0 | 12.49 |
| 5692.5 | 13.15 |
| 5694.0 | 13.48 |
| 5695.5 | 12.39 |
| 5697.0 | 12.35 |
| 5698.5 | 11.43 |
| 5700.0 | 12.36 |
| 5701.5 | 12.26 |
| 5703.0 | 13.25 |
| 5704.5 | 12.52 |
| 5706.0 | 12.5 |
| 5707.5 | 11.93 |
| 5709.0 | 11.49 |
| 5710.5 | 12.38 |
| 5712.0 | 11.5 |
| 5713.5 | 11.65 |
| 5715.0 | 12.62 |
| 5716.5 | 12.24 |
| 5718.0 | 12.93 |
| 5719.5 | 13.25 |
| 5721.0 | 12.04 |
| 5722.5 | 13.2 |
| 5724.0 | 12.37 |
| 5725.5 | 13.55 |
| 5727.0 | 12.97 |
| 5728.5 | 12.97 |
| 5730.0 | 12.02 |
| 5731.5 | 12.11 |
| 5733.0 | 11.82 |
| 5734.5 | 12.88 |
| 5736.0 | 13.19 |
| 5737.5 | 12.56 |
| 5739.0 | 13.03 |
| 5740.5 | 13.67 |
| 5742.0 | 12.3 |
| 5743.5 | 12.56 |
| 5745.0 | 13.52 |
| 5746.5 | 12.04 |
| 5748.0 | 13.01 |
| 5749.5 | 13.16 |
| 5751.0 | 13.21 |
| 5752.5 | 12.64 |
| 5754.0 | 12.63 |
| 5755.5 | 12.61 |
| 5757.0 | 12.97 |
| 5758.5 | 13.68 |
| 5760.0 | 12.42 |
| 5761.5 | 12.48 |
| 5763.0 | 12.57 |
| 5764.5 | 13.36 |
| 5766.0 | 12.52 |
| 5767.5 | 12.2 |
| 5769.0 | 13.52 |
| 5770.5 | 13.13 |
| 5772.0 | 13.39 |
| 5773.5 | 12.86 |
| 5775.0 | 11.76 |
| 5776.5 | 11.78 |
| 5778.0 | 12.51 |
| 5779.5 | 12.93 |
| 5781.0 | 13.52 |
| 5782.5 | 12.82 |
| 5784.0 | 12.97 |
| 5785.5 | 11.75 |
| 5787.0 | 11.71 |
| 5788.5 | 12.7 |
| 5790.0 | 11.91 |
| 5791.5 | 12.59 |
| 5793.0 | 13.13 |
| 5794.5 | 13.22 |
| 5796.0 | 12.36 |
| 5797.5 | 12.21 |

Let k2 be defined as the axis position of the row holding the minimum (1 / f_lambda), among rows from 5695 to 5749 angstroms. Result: 5740.5 angstroms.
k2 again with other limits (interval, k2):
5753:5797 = 5758.5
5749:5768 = 5758.5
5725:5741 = 5740.5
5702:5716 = 5703.0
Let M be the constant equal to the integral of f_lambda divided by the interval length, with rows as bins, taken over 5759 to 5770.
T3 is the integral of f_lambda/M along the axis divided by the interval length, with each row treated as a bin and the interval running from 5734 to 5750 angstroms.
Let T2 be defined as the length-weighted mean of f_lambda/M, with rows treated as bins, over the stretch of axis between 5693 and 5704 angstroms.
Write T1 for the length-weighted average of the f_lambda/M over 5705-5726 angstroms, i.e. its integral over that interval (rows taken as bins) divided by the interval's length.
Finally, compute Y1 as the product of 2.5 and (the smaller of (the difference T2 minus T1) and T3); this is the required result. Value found 0.025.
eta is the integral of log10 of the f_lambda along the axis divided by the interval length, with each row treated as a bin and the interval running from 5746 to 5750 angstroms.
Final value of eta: 1.11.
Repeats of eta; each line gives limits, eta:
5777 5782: 1.11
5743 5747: 1.11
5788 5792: 1.09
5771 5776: 1.10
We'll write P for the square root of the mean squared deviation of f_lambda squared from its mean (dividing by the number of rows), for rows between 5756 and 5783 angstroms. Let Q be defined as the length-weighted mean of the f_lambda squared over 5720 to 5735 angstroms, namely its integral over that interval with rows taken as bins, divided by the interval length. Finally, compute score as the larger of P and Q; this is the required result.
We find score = 159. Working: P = 14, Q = 159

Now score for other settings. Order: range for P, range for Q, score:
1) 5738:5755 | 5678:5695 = 159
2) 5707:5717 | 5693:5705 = 157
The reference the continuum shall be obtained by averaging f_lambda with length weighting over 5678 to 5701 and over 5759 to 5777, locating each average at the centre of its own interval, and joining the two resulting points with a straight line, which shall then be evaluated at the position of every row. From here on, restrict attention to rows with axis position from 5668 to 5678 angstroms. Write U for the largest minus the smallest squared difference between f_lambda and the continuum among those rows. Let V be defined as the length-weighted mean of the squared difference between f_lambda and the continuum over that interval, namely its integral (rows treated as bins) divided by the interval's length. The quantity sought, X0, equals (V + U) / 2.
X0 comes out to 0.64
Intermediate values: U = 0.8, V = 0.46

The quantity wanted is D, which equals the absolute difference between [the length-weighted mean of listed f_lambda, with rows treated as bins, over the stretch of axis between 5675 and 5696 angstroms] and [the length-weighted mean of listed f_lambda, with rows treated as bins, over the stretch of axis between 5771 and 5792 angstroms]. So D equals 0.13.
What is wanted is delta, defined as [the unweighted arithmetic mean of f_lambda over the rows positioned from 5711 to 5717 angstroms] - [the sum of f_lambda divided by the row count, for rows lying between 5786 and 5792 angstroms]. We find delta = -0.2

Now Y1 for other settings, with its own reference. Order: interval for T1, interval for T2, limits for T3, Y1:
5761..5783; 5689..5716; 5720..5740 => -0.084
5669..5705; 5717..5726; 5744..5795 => 0.039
